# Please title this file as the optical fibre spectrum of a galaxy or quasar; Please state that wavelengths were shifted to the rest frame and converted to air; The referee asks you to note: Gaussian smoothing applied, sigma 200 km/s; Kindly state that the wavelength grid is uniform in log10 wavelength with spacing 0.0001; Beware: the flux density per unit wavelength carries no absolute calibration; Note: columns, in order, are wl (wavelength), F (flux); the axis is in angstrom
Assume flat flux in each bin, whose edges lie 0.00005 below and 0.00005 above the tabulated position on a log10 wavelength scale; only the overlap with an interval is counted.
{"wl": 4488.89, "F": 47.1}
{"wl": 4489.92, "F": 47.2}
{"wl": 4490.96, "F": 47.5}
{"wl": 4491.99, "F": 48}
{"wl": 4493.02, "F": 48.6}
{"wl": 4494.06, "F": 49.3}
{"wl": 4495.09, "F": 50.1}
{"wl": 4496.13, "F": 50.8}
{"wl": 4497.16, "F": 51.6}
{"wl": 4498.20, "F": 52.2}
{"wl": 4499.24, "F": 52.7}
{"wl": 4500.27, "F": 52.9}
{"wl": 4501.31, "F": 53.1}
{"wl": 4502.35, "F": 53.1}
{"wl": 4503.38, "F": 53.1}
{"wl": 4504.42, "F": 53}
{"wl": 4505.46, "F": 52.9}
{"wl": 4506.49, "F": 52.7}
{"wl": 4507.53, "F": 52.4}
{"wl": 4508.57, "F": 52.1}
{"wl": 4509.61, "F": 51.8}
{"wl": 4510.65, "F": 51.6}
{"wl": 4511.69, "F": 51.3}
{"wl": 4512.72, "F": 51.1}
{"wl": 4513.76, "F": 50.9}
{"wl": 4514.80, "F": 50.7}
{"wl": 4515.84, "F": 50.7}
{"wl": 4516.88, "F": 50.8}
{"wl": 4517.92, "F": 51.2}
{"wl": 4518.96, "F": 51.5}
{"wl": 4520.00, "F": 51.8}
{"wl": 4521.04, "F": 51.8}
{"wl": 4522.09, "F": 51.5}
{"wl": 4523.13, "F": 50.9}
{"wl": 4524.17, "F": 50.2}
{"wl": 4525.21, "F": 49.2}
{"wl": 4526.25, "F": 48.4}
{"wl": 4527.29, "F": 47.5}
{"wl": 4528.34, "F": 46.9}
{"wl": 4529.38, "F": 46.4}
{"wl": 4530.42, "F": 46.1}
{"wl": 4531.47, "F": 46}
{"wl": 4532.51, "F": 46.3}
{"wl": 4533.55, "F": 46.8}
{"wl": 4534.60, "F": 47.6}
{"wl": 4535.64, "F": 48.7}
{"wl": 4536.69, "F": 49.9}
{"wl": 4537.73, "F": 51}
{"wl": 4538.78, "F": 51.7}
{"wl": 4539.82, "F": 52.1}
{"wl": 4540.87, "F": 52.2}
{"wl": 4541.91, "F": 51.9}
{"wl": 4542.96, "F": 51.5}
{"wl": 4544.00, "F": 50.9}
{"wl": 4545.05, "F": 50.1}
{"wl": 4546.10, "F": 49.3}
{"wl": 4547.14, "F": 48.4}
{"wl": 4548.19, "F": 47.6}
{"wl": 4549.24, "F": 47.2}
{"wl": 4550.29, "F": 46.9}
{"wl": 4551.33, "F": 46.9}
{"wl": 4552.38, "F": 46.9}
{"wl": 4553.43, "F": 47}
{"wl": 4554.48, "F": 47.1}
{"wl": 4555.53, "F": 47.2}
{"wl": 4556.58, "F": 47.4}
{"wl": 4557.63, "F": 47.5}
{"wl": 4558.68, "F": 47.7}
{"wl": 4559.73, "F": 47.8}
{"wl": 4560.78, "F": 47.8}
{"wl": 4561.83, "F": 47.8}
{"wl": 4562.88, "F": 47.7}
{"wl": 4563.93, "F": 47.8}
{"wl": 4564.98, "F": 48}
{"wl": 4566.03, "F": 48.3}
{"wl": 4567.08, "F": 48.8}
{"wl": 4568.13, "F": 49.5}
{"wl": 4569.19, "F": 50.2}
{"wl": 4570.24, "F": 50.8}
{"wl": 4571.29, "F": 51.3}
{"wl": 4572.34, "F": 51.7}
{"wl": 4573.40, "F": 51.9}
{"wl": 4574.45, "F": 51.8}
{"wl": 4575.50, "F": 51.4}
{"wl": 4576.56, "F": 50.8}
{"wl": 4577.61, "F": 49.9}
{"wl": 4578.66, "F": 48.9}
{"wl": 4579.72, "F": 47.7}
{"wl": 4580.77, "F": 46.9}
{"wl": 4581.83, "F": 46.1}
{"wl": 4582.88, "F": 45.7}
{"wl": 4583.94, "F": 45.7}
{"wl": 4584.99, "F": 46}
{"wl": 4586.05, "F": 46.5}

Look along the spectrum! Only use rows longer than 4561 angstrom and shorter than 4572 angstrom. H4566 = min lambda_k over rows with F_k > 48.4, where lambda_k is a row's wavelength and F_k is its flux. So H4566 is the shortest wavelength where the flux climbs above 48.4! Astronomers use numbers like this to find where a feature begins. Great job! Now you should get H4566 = 4567.08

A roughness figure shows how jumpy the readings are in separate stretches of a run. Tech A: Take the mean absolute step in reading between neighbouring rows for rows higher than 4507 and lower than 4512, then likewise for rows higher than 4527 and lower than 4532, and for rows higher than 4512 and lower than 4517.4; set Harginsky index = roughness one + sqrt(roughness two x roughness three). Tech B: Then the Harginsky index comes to 0.49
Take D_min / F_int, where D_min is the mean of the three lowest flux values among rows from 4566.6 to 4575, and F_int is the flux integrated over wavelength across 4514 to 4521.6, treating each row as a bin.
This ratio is 0.13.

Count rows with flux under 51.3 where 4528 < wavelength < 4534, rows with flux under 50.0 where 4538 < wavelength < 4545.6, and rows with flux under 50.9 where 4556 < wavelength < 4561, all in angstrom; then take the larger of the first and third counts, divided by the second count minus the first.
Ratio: -1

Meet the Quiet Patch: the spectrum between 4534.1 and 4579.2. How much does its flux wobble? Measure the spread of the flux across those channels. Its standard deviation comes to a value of 1.8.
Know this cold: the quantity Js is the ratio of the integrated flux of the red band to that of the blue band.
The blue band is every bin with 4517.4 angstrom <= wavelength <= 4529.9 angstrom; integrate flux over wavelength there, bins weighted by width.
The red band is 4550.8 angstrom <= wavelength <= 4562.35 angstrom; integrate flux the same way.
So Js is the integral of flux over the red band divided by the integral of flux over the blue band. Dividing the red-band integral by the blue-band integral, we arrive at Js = 0.9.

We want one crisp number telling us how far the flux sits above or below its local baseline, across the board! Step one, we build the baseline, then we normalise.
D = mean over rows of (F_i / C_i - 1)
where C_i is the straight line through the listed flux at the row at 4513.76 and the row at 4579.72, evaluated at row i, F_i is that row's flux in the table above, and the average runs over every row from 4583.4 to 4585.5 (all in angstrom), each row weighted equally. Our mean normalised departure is -0.03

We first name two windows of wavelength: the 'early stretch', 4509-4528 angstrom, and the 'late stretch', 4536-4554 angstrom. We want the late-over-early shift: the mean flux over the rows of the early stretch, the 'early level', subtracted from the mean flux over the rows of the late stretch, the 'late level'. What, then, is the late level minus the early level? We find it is -1.2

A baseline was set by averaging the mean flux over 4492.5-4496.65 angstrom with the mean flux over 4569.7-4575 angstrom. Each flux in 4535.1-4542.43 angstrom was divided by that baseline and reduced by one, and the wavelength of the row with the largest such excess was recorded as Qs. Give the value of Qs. 4540.87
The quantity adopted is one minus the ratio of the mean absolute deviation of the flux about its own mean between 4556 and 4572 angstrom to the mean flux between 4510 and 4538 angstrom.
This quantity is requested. 0.979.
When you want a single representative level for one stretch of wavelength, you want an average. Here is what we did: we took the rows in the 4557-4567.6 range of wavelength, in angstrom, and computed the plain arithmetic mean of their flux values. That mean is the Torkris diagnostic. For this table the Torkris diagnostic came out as 47.9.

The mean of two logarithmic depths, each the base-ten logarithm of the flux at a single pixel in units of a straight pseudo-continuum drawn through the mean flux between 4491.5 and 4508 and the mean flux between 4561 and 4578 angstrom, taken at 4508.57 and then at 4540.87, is 0.010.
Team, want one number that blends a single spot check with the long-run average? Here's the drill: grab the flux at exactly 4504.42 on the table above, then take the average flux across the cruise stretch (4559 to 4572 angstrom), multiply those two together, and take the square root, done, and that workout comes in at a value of 50.9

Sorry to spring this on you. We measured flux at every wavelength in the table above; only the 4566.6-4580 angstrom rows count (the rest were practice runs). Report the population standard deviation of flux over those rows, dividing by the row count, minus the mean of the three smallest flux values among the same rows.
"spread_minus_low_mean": -47.2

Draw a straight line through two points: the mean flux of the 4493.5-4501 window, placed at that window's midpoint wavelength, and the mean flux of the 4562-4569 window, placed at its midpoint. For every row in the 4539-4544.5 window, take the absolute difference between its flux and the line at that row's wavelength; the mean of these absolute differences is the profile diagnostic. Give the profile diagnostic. 2.3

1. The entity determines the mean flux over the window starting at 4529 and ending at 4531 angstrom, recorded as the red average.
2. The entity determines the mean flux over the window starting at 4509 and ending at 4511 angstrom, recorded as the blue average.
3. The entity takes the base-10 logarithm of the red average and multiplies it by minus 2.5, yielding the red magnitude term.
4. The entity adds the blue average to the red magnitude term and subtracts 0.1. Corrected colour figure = 47.4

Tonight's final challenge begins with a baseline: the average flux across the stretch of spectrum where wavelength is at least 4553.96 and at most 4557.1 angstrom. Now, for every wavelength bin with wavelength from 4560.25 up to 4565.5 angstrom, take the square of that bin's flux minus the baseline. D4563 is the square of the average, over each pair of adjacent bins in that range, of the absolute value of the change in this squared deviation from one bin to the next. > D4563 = 0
